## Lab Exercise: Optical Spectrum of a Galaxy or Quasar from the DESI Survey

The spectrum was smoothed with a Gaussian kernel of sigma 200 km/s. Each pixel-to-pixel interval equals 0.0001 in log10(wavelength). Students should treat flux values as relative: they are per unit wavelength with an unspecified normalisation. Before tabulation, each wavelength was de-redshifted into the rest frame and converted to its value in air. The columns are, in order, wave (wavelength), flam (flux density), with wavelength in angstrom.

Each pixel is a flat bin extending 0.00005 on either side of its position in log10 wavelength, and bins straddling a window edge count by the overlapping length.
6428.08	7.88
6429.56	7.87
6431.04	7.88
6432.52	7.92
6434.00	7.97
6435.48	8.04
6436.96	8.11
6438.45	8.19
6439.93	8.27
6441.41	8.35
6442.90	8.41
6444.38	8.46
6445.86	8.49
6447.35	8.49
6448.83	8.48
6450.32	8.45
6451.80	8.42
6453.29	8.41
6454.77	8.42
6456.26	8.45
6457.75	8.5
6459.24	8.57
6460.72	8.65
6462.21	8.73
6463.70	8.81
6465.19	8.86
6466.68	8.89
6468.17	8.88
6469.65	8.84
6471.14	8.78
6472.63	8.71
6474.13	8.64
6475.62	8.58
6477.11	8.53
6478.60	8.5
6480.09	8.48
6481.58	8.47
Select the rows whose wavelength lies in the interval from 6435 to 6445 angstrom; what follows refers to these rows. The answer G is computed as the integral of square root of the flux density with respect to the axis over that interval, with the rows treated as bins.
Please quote 29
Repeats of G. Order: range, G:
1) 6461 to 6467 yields 18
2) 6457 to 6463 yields 18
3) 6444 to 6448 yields 12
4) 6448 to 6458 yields 29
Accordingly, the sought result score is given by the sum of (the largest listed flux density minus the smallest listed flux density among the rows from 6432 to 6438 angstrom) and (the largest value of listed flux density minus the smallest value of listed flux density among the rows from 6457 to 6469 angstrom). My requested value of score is 0.58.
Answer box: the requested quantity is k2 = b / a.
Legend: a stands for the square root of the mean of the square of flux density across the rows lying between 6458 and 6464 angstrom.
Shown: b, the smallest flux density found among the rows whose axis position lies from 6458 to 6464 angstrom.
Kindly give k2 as 0.986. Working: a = 8.69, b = 8.57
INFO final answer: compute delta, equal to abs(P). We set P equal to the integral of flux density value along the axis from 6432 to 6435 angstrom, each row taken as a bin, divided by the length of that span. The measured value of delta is 7.96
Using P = 7.96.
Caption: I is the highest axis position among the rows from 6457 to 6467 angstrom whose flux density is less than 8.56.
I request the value 6457.75 angstrom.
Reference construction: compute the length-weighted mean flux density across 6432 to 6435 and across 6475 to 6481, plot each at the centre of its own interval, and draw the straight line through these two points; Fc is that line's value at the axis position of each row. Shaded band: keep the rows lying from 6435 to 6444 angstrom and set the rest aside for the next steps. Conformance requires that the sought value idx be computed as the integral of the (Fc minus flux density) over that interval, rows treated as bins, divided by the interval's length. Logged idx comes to -0.20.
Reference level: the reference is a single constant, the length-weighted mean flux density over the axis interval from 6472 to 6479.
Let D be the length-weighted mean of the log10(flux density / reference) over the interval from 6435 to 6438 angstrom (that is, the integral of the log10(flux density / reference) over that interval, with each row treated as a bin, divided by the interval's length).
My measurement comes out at -0.026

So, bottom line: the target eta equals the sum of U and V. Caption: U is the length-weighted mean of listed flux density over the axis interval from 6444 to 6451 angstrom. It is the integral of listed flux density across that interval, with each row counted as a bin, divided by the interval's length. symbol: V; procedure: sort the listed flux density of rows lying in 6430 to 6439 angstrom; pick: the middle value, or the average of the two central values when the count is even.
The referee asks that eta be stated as 16.5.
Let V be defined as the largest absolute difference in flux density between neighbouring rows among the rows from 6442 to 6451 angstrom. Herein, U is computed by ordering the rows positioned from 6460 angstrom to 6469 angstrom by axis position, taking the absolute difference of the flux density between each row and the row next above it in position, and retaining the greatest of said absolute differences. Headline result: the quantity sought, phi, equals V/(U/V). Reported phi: 0.03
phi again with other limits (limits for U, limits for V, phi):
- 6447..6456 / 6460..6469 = 0.21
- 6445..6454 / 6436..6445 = 0.21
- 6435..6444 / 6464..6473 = 0.06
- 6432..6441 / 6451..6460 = 0.06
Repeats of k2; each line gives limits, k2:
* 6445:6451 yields 0.997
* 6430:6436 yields 0.991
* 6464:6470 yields 0.997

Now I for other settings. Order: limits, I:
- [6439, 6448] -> 6447.35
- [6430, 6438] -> 6436.96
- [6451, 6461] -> 6457.75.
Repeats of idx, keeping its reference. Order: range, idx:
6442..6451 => -0.33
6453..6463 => -0.26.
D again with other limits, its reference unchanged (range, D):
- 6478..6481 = -0.005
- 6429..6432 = -0.037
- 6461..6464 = 0.008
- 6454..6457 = -0.008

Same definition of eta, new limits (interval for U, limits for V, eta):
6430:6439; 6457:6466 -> 16.7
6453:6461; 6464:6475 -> 17.3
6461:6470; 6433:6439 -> 16.9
